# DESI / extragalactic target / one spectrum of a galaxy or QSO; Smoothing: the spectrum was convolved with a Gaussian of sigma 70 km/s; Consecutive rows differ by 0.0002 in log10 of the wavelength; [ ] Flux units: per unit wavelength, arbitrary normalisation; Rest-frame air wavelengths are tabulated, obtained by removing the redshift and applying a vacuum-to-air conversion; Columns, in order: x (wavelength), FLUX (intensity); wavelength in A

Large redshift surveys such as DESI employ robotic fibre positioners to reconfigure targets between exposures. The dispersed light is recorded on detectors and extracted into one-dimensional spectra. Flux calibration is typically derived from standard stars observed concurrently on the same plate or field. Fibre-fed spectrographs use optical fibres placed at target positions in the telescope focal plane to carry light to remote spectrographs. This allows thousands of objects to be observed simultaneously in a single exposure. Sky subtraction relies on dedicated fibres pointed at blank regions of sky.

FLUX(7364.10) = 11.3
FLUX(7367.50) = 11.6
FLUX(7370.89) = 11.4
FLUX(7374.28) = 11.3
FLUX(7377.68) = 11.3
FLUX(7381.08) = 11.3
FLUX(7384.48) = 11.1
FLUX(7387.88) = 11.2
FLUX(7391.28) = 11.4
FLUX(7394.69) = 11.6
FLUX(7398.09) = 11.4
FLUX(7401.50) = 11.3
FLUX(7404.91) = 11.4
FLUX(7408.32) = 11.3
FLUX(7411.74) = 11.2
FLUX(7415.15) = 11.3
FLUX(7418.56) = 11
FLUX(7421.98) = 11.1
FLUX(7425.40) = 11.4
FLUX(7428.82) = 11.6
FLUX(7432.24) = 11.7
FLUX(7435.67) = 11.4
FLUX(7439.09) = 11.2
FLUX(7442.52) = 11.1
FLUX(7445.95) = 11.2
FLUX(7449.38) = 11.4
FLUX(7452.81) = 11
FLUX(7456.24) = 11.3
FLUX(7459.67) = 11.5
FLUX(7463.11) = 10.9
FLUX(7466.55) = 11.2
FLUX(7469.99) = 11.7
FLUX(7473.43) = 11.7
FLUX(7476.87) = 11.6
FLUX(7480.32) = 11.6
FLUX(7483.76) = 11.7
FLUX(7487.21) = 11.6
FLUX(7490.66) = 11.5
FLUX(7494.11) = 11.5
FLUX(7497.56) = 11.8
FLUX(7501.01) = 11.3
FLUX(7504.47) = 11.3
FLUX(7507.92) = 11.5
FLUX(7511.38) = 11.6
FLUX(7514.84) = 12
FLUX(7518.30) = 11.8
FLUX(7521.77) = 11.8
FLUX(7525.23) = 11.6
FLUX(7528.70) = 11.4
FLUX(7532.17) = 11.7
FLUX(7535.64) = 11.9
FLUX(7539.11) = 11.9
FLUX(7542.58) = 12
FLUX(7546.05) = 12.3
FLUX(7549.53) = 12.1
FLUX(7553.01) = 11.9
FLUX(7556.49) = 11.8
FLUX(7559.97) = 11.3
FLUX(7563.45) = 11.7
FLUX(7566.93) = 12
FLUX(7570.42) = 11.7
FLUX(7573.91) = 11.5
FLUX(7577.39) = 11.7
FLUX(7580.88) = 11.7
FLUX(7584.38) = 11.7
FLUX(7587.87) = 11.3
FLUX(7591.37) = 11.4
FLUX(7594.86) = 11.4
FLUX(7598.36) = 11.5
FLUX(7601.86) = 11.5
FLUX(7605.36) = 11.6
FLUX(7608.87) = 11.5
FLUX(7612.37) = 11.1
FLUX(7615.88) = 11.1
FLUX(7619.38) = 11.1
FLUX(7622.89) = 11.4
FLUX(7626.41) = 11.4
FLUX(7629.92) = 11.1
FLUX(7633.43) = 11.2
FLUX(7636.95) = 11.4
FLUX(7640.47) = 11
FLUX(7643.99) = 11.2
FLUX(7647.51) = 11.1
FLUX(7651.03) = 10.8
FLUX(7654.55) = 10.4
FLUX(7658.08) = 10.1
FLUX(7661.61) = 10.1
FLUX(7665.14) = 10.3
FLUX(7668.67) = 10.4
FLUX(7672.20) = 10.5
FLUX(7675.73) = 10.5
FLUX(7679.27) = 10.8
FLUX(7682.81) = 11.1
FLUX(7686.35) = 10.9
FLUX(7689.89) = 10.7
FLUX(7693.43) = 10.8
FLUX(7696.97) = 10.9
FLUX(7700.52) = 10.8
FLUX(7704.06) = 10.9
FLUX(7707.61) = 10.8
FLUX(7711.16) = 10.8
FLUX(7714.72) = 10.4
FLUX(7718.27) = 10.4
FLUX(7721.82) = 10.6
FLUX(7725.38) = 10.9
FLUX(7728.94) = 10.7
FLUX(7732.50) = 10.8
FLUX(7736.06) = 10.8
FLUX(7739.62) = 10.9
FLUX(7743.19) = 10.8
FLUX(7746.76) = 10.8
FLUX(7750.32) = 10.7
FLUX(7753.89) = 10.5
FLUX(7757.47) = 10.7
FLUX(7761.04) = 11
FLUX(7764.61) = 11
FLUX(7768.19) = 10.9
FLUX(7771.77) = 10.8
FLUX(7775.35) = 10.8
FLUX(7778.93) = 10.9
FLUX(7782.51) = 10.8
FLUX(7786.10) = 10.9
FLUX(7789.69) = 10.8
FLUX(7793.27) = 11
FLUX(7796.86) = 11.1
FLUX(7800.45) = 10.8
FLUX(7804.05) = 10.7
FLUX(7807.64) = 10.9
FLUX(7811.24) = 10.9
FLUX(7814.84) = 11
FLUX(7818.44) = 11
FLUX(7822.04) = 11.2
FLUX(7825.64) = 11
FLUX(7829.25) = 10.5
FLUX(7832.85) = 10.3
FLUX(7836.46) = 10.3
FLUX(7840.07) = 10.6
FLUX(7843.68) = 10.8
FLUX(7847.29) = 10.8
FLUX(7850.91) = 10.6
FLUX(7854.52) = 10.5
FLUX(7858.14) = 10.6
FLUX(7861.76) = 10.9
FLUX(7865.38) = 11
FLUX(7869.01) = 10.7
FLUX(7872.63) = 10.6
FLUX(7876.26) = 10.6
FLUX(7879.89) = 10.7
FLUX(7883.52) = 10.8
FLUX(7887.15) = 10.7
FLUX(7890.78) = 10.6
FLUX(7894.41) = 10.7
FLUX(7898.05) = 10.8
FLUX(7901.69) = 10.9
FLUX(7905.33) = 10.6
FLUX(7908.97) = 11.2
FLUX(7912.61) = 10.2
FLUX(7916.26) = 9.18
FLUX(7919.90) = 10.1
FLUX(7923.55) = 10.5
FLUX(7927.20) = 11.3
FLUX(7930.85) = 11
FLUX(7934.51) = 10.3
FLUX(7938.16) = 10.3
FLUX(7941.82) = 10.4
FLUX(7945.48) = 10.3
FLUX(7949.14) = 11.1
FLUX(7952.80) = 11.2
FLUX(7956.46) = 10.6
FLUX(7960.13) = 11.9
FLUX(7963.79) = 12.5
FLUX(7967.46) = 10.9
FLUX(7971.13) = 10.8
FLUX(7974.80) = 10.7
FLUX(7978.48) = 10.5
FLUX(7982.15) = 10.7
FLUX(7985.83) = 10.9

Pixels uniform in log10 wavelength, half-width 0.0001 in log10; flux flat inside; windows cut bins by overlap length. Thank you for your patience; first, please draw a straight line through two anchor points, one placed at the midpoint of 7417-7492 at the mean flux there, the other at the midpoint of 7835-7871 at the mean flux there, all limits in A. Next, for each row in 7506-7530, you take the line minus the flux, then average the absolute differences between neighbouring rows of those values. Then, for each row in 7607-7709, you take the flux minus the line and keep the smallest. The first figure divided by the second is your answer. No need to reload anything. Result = -0.20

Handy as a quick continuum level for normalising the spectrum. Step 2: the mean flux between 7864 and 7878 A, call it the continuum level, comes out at 10.7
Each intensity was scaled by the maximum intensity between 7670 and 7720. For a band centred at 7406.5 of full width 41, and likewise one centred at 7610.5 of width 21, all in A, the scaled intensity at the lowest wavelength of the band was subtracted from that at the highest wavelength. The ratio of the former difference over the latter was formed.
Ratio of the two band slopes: -0.5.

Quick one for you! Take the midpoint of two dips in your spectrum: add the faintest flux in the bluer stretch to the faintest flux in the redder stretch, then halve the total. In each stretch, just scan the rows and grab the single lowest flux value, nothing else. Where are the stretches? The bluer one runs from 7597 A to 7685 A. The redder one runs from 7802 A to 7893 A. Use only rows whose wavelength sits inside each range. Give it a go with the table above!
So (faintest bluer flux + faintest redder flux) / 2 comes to 10.2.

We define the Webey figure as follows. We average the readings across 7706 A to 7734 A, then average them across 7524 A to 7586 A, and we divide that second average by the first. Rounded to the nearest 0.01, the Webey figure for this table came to 1.10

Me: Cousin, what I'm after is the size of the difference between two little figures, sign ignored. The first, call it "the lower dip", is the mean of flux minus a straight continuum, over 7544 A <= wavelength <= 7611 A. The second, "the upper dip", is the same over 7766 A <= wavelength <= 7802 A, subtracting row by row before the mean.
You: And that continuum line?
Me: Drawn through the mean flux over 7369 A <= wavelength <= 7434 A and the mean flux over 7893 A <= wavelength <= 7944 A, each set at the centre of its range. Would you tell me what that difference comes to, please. 0.46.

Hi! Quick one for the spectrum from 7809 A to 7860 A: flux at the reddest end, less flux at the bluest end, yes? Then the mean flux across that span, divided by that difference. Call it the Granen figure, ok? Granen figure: -36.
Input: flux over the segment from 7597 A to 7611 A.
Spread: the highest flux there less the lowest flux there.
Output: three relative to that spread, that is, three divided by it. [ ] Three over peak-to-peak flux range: 30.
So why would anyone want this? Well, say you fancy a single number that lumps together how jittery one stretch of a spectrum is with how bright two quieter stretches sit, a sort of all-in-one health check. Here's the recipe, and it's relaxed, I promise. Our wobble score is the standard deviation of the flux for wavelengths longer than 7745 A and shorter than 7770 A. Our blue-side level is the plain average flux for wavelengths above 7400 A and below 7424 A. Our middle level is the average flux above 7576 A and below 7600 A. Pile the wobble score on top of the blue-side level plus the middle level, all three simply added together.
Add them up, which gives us 22.9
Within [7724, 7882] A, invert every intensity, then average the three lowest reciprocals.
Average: 0.0901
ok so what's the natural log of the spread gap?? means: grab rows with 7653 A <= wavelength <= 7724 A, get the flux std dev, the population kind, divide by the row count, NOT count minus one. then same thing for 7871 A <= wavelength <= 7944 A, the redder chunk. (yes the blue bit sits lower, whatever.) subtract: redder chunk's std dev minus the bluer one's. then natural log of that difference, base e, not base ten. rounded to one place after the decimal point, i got -1.8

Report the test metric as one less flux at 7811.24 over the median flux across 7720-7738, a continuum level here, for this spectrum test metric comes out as -0.01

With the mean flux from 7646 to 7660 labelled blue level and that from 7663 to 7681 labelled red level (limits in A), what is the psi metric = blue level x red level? 111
